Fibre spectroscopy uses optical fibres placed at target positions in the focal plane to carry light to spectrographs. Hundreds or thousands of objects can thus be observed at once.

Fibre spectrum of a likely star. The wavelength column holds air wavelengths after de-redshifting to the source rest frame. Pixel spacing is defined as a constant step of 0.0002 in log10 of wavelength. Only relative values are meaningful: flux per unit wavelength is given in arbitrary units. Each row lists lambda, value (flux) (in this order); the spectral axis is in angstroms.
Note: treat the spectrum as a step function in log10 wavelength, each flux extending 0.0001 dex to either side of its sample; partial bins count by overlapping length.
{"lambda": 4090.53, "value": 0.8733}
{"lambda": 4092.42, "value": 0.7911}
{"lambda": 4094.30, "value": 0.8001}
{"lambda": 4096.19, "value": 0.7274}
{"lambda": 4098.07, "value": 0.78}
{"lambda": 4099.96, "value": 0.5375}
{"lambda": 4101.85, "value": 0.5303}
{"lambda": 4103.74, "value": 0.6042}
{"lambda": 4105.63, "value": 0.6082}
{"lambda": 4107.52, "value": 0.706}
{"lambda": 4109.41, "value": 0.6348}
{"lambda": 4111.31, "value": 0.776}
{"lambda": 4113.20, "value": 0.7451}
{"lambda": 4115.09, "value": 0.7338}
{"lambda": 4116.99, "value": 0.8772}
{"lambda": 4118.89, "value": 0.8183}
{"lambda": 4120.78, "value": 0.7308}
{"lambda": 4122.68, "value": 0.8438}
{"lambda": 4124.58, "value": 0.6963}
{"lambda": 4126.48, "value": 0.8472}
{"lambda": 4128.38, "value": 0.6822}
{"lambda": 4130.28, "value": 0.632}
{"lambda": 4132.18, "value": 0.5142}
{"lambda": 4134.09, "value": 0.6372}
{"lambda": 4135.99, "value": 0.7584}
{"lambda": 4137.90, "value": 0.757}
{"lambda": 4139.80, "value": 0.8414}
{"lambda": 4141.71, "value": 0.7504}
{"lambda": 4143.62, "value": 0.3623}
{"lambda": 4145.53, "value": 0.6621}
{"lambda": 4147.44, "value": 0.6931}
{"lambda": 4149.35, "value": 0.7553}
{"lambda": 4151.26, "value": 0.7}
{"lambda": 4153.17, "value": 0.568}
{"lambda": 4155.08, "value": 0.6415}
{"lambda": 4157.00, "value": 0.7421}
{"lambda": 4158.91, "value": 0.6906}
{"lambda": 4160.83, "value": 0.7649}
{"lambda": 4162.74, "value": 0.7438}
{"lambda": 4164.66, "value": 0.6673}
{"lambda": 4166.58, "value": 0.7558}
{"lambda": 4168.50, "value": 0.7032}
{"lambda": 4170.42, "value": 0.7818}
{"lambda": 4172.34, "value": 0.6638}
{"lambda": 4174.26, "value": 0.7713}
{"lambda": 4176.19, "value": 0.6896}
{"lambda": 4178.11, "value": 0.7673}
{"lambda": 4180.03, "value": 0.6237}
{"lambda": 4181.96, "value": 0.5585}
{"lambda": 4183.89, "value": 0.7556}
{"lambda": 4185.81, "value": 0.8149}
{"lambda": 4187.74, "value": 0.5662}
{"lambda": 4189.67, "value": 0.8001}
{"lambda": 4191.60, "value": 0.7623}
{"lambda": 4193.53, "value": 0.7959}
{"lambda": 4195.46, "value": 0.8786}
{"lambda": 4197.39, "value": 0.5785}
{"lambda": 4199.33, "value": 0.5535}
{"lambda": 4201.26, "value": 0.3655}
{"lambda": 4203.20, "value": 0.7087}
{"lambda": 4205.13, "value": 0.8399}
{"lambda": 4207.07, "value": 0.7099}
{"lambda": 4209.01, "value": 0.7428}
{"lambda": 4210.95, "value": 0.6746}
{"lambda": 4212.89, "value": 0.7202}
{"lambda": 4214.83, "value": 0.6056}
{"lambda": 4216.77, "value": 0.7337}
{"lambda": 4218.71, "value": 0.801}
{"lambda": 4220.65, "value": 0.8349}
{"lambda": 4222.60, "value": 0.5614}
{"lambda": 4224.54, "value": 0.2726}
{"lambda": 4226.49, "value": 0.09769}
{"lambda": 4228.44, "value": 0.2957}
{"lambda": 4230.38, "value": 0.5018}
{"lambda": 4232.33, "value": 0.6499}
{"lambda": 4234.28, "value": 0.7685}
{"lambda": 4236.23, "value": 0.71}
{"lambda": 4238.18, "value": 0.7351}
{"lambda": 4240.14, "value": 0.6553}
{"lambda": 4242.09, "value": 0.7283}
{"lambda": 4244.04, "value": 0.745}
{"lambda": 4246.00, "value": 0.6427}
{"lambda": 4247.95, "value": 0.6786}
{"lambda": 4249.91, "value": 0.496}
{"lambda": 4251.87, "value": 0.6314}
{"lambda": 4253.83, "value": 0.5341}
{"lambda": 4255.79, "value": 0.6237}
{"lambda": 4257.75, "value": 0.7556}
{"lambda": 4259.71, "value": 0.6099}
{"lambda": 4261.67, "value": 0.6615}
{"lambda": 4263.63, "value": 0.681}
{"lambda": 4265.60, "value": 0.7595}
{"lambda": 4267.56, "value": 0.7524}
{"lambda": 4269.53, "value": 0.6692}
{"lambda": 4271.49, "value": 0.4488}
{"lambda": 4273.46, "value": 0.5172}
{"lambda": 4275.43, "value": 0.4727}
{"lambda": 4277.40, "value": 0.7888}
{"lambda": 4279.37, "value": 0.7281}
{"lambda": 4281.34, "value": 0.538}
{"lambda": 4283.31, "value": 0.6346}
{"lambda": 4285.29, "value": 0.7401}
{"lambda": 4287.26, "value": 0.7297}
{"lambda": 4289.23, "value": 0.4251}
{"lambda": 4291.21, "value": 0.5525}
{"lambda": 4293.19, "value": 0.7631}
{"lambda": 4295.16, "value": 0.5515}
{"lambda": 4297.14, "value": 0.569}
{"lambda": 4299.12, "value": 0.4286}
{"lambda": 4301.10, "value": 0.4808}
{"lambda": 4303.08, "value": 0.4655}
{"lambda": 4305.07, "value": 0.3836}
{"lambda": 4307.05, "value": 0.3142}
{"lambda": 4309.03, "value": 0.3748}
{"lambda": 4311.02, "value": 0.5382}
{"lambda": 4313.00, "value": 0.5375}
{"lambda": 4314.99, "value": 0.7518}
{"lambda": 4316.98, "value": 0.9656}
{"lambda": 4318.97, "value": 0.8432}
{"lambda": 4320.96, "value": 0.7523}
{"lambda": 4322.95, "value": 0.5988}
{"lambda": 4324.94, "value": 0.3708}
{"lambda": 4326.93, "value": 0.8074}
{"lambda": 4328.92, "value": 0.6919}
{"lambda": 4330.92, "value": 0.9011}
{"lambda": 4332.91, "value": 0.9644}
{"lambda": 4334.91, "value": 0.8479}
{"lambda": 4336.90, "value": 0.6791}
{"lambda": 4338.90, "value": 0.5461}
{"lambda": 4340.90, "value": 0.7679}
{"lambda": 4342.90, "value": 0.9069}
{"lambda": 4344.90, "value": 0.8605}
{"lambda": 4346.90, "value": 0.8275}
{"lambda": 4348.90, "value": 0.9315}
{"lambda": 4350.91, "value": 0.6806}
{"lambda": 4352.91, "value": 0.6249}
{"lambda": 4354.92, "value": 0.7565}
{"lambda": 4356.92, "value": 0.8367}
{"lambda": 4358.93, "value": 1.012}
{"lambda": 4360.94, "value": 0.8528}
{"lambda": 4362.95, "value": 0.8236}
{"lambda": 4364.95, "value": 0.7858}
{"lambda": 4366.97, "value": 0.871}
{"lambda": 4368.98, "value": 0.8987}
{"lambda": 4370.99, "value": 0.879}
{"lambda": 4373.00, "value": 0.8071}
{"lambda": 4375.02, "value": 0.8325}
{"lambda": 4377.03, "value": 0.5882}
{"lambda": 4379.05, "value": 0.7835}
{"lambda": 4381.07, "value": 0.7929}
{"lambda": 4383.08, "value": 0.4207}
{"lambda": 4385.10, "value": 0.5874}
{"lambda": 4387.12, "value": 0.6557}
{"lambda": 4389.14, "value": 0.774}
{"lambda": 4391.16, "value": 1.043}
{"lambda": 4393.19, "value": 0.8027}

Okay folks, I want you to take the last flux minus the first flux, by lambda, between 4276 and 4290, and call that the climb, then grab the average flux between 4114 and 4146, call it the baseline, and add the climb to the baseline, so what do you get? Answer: 0.35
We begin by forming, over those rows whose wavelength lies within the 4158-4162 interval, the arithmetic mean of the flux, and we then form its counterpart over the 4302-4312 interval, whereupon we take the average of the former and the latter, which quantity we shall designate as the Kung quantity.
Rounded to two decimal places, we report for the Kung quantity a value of 0.57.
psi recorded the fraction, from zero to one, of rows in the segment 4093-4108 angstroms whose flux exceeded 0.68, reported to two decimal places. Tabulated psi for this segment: 0.50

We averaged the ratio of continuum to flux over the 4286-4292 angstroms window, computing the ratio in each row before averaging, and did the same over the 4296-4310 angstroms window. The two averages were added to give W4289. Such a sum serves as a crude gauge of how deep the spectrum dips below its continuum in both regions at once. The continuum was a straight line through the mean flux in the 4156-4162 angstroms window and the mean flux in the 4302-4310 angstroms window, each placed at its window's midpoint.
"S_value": 1.7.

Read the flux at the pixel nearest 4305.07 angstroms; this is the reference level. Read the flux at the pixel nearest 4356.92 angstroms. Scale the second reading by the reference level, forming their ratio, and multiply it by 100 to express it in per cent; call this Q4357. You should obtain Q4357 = 218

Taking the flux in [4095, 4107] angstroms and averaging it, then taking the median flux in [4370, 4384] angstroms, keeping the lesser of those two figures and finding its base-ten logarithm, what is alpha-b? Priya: -0.20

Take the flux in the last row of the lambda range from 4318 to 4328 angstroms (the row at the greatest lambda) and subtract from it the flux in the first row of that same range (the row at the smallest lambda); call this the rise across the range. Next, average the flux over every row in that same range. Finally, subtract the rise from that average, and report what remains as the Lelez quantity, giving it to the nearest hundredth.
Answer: 0.71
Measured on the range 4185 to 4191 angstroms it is 0.74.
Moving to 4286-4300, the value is 0.88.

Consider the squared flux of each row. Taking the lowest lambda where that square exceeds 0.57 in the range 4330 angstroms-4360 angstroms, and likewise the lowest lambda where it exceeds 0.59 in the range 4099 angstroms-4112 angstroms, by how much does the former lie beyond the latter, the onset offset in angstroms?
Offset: 219.6 angstroms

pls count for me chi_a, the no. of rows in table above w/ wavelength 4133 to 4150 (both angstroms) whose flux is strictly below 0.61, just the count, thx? 1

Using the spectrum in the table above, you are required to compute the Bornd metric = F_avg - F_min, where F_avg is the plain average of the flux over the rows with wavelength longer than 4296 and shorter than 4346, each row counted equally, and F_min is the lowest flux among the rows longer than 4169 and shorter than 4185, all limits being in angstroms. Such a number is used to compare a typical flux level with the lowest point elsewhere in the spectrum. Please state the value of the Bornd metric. 0.10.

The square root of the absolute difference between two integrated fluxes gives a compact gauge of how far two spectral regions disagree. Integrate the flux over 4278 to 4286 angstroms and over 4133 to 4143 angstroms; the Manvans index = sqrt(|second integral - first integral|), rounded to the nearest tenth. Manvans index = 1.4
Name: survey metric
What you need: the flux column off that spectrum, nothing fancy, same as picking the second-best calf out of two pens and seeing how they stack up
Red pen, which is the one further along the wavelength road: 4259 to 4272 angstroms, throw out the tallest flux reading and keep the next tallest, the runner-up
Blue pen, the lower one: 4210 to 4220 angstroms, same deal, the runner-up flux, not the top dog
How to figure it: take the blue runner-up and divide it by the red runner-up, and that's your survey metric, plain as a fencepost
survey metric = 0.98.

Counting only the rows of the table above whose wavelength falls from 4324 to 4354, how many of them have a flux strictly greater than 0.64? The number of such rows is 12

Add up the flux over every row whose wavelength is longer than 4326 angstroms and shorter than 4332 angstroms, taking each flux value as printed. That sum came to 2.40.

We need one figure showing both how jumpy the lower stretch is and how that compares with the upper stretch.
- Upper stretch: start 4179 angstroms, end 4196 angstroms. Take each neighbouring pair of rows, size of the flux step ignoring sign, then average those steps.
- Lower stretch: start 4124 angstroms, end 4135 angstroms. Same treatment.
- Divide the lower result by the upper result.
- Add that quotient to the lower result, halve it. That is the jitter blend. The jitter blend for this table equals 0.57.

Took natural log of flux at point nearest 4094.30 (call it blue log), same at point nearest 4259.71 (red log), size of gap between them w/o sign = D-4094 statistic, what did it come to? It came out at 0.27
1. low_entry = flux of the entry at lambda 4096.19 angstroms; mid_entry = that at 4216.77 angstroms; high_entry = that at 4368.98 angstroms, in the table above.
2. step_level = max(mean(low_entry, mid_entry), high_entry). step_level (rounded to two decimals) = 0.90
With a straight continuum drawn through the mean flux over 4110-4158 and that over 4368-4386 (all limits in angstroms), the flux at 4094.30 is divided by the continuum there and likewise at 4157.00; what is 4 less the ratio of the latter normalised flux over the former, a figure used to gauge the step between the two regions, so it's 3.08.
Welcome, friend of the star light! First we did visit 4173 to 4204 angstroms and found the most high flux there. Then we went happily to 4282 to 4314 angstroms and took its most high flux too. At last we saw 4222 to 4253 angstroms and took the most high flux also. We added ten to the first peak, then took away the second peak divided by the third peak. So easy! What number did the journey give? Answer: 9.9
